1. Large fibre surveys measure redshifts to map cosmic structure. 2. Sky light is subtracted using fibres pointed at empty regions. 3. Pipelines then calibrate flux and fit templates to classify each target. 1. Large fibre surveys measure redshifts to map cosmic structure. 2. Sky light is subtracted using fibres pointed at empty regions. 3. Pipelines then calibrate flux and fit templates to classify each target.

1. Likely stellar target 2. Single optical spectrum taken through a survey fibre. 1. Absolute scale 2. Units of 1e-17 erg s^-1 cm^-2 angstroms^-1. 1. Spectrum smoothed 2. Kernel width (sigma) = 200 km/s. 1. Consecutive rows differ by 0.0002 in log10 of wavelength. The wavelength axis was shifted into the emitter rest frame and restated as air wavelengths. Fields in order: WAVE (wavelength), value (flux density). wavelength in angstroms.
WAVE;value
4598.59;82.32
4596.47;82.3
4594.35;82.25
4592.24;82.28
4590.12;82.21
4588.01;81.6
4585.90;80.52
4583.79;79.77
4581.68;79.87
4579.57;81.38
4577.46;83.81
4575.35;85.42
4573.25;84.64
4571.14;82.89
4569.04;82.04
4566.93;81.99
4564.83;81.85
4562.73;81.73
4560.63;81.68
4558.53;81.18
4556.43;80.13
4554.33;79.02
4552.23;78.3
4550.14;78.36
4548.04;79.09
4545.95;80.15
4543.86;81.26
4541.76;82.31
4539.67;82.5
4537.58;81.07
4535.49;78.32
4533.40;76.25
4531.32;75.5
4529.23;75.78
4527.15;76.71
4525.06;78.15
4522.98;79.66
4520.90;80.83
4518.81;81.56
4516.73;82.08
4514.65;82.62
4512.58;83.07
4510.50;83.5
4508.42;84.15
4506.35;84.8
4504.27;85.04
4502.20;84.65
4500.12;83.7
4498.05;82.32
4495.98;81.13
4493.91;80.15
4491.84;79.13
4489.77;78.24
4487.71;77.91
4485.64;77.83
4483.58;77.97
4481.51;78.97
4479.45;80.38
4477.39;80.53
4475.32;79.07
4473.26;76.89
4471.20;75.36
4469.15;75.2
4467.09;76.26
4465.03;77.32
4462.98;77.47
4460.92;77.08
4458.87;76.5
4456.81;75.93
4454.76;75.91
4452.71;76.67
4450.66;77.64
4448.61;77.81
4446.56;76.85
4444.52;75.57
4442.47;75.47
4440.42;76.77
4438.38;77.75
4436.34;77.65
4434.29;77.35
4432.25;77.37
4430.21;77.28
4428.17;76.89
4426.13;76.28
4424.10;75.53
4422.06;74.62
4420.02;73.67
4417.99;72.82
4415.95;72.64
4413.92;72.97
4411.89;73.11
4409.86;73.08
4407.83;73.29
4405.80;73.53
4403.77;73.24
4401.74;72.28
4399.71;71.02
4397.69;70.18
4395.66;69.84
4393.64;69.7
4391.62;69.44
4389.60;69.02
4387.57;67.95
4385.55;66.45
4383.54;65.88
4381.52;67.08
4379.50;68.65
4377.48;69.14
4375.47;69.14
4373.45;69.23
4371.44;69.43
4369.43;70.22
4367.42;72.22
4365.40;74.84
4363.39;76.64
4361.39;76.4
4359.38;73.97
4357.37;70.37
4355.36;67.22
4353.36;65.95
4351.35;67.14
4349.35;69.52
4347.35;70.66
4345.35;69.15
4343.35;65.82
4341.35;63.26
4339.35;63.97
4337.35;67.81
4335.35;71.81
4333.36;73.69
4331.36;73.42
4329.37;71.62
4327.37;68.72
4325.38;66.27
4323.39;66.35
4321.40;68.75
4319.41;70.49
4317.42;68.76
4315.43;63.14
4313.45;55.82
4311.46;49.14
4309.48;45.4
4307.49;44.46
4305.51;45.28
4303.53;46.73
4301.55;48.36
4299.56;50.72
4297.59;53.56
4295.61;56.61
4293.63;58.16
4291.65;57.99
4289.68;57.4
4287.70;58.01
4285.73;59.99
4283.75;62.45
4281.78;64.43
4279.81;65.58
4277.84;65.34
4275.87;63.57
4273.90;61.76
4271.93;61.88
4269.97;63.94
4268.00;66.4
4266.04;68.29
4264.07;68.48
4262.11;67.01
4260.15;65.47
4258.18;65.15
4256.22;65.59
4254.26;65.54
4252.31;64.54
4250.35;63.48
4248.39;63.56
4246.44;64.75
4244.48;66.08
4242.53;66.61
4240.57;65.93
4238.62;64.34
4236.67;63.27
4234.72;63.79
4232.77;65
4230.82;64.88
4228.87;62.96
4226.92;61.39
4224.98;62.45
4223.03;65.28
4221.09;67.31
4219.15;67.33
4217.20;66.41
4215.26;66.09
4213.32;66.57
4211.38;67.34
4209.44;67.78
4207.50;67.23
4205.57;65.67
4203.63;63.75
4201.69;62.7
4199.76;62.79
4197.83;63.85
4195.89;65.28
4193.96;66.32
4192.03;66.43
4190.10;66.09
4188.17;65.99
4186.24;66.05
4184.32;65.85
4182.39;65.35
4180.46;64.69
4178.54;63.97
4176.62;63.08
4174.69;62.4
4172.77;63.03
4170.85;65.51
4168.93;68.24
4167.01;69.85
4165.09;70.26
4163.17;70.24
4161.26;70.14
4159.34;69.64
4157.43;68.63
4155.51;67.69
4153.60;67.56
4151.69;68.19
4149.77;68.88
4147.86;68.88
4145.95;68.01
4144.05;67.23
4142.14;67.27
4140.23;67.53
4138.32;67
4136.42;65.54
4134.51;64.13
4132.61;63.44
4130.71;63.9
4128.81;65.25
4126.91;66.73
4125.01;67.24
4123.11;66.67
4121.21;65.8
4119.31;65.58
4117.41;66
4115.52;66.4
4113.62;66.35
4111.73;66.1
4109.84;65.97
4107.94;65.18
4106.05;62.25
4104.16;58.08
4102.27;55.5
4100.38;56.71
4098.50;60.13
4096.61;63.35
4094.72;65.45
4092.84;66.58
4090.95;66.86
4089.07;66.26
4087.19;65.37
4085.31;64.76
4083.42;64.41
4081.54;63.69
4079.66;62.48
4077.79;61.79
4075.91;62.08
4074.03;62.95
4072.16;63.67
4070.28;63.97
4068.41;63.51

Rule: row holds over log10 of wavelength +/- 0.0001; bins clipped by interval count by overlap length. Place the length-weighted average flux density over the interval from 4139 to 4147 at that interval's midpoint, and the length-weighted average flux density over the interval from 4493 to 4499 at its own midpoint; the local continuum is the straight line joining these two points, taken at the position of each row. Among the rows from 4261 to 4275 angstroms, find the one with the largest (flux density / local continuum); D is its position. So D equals 4264.07 angstroms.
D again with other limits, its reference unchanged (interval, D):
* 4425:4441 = 4438.38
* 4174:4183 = 4182.39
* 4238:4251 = 4242.53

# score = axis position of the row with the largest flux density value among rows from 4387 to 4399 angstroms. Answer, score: 4397.69 angstroms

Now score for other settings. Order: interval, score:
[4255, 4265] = 4264.07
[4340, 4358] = 4347.35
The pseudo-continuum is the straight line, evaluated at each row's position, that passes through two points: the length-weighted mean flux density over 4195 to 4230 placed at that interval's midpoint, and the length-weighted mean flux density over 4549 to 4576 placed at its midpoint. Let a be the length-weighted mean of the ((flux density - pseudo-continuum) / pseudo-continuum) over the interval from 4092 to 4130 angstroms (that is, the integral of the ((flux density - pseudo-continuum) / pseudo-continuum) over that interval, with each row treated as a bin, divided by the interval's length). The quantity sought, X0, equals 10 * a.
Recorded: 0.6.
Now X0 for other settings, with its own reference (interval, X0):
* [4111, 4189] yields 0.7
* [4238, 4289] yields -0.4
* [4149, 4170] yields 1.0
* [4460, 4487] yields 0.1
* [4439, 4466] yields 0.1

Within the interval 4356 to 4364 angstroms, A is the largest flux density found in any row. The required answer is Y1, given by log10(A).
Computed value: 1.88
